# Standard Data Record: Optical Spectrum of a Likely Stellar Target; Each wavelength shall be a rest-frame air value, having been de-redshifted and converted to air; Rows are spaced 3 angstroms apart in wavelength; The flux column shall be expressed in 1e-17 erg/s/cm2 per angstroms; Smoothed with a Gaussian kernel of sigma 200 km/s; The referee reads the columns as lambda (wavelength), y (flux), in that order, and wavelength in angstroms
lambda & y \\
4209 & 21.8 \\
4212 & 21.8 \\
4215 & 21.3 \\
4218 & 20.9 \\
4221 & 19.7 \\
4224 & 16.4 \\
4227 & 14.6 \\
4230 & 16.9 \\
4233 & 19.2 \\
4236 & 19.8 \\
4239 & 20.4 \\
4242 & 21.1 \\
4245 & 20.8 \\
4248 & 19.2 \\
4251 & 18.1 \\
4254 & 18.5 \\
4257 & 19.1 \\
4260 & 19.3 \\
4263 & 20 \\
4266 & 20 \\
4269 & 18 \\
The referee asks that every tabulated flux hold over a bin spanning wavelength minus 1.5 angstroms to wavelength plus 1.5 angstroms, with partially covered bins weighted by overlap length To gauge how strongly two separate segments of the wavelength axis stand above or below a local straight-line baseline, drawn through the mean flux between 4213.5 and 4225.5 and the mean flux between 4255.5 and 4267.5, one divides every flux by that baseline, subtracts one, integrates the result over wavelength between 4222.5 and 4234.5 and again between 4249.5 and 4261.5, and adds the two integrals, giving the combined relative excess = -2.2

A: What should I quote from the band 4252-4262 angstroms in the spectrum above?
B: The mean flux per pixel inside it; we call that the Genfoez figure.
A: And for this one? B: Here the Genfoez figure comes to 19.0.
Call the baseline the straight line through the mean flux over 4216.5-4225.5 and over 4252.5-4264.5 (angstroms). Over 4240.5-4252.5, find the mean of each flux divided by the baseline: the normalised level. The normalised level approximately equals 1.034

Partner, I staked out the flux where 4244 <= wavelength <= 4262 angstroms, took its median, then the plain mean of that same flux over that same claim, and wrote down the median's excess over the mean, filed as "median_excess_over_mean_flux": 0.0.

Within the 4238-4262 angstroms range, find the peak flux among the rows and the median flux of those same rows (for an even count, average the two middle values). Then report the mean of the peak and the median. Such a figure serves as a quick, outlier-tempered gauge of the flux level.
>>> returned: 20.2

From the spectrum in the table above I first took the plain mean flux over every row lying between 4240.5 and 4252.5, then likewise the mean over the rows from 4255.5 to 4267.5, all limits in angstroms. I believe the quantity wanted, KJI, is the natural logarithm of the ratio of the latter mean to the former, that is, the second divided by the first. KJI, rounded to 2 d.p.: -0.01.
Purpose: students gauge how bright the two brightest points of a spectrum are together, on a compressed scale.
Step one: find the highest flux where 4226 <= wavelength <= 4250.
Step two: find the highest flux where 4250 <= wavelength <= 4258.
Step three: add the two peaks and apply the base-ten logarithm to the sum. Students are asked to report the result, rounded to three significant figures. 1.60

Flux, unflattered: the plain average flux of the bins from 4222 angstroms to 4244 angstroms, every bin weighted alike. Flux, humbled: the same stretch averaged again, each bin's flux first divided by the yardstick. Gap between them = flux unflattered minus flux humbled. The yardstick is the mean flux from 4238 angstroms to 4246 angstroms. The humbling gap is 17.5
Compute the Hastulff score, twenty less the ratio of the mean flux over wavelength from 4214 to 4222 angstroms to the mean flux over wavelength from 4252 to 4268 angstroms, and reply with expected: 18.9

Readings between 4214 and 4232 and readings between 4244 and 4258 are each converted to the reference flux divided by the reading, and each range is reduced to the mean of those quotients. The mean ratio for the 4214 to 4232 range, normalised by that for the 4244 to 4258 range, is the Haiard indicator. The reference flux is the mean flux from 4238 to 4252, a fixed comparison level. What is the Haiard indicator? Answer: 1.06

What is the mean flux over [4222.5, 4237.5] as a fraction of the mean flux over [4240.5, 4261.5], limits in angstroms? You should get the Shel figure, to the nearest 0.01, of 0.89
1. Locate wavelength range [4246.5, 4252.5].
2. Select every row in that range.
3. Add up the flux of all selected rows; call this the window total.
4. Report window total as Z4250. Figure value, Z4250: 37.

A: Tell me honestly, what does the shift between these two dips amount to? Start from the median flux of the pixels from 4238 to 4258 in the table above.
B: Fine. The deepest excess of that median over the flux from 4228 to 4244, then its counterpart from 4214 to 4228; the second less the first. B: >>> 2.3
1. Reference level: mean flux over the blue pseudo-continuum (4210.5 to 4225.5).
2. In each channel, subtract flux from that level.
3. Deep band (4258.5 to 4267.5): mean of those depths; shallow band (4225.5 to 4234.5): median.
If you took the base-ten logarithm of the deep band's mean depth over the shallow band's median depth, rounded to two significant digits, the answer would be -1.1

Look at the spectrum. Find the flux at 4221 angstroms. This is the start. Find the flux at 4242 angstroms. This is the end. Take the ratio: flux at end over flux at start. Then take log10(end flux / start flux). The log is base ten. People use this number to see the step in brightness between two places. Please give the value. 0.03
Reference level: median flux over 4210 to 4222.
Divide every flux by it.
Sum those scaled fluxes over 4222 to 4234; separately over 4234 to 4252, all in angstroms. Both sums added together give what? 8.8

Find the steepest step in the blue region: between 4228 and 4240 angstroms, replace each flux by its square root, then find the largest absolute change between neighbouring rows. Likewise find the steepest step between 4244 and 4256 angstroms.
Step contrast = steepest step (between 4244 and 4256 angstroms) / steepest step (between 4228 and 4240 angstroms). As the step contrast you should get 0.7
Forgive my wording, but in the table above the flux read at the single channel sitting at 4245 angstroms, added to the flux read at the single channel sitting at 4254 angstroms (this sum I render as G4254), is 39.3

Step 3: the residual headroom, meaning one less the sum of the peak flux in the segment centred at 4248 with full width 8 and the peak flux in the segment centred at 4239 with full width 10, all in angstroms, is -40.9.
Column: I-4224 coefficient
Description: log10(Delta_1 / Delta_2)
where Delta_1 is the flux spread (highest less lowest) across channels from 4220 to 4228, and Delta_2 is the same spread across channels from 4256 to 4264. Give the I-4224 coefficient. 0.8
